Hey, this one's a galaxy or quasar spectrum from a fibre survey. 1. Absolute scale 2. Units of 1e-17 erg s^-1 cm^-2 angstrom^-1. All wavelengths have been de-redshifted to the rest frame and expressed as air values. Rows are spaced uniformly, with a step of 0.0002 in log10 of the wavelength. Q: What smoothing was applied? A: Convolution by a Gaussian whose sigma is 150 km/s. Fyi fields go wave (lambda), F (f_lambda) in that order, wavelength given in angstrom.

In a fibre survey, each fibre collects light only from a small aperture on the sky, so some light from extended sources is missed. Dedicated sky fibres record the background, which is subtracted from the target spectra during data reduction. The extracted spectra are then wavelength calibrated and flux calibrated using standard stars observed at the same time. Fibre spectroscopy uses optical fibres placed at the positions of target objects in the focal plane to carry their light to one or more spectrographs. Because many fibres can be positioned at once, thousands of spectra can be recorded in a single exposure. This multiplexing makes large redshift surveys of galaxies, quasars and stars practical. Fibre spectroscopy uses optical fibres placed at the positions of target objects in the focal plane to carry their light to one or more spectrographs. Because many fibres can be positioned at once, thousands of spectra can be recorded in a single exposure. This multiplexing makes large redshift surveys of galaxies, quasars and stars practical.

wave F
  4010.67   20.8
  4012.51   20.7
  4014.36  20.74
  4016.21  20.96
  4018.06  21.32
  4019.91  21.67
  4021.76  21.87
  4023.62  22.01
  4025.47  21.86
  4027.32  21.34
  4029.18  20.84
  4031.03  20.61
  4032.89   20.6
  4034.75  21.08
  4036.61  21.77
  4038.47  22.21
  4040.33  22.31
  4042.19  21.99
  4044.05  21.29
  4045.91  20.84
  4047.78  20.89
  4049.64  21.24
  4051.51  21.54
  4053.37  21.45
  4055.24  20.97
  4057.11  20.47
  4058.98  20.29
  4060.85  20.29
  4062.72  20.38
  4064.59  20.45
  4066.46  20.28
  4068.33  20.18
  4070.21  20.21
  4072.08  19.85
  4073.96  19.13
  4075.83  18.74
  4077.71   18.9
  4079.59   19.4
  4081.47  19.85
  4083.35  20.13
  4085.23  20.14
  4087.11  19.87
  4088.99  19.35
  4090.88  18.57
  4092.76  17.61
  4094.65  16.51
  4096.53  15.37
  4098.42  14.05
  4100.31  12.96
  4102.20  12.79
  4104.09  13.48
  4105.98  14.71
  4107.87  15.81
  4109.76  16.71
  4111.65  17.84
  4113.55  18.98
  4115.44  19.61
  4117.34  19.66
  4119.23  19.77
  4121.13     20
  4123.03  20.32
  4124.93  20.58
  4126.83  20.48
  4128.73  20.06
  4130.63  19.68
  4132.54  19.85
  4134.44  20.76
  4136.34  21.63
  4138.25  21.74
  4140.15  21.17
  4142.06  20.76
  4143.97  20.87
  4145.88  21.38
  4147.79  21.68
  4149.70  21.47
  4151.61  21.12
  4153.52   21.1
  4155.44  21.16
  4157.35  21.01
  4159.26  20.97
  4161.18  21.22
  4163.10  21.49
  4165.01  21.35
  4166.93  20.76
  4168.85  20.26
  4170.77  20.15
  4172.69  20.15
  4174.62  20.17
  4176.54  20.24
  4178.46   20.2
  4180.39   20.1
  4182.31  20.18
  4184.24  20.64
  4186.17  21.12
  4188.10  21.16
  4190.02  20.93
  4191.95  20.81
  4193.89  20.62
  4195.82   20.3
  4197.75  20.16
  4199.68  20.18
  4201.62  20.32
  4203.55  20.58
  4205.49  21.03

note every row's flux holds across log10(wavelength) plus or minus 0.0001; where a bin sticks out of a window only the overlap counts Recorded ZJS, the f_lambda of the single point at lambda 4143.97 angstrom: 20.87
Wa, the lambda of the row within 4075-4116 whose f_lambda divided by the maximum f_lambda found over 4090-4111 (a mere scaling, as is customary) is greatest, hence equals 4085.23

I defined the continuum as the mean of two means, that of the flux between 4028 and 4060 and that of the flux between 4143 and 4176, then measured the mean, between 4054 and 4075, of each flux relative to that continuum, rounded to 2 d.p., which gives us 0.96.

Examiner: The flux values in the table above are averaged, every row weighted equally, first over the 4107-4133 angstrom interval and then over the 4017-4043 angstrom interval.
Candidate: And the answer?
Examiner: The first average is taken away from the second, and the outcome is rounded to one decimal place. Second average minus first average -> 2.3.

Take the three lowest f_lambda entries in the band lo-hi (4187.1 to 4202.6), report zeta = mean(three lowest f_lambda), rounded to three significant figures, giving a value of 20.2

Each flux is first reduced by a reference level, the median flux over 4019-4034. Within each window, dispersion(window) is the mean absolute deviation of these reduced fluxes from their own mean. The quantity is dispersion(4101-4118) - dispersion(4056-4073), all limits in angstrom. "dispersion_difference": 2.0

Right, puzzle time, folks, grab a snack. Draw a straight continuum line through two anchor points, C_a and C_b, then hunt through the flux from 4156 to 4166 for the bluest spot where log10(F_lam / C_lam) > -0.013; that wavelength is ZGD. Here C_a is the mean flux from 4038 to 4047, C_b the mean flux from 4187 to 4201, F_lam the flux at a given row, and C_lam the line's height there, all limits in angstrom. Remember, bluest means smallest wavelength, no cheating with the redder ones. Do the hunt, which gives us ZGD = 4157.35 angstrom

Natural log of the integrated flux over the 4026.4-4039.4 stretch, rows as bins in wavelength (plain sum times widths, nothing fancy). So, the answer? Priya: 5.619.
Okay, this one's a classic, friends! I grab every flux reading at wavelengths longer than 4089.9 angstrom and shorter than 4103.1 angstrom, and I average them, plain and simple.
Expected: 15.4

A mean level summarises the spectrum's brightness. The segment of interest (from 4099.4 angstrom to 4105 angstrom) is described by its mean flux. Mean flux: 13.1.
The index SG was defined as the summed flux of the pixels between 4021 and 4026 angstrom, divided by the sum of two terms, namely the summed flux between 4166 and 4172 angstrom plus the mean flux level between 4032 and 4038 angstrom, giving 0.80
